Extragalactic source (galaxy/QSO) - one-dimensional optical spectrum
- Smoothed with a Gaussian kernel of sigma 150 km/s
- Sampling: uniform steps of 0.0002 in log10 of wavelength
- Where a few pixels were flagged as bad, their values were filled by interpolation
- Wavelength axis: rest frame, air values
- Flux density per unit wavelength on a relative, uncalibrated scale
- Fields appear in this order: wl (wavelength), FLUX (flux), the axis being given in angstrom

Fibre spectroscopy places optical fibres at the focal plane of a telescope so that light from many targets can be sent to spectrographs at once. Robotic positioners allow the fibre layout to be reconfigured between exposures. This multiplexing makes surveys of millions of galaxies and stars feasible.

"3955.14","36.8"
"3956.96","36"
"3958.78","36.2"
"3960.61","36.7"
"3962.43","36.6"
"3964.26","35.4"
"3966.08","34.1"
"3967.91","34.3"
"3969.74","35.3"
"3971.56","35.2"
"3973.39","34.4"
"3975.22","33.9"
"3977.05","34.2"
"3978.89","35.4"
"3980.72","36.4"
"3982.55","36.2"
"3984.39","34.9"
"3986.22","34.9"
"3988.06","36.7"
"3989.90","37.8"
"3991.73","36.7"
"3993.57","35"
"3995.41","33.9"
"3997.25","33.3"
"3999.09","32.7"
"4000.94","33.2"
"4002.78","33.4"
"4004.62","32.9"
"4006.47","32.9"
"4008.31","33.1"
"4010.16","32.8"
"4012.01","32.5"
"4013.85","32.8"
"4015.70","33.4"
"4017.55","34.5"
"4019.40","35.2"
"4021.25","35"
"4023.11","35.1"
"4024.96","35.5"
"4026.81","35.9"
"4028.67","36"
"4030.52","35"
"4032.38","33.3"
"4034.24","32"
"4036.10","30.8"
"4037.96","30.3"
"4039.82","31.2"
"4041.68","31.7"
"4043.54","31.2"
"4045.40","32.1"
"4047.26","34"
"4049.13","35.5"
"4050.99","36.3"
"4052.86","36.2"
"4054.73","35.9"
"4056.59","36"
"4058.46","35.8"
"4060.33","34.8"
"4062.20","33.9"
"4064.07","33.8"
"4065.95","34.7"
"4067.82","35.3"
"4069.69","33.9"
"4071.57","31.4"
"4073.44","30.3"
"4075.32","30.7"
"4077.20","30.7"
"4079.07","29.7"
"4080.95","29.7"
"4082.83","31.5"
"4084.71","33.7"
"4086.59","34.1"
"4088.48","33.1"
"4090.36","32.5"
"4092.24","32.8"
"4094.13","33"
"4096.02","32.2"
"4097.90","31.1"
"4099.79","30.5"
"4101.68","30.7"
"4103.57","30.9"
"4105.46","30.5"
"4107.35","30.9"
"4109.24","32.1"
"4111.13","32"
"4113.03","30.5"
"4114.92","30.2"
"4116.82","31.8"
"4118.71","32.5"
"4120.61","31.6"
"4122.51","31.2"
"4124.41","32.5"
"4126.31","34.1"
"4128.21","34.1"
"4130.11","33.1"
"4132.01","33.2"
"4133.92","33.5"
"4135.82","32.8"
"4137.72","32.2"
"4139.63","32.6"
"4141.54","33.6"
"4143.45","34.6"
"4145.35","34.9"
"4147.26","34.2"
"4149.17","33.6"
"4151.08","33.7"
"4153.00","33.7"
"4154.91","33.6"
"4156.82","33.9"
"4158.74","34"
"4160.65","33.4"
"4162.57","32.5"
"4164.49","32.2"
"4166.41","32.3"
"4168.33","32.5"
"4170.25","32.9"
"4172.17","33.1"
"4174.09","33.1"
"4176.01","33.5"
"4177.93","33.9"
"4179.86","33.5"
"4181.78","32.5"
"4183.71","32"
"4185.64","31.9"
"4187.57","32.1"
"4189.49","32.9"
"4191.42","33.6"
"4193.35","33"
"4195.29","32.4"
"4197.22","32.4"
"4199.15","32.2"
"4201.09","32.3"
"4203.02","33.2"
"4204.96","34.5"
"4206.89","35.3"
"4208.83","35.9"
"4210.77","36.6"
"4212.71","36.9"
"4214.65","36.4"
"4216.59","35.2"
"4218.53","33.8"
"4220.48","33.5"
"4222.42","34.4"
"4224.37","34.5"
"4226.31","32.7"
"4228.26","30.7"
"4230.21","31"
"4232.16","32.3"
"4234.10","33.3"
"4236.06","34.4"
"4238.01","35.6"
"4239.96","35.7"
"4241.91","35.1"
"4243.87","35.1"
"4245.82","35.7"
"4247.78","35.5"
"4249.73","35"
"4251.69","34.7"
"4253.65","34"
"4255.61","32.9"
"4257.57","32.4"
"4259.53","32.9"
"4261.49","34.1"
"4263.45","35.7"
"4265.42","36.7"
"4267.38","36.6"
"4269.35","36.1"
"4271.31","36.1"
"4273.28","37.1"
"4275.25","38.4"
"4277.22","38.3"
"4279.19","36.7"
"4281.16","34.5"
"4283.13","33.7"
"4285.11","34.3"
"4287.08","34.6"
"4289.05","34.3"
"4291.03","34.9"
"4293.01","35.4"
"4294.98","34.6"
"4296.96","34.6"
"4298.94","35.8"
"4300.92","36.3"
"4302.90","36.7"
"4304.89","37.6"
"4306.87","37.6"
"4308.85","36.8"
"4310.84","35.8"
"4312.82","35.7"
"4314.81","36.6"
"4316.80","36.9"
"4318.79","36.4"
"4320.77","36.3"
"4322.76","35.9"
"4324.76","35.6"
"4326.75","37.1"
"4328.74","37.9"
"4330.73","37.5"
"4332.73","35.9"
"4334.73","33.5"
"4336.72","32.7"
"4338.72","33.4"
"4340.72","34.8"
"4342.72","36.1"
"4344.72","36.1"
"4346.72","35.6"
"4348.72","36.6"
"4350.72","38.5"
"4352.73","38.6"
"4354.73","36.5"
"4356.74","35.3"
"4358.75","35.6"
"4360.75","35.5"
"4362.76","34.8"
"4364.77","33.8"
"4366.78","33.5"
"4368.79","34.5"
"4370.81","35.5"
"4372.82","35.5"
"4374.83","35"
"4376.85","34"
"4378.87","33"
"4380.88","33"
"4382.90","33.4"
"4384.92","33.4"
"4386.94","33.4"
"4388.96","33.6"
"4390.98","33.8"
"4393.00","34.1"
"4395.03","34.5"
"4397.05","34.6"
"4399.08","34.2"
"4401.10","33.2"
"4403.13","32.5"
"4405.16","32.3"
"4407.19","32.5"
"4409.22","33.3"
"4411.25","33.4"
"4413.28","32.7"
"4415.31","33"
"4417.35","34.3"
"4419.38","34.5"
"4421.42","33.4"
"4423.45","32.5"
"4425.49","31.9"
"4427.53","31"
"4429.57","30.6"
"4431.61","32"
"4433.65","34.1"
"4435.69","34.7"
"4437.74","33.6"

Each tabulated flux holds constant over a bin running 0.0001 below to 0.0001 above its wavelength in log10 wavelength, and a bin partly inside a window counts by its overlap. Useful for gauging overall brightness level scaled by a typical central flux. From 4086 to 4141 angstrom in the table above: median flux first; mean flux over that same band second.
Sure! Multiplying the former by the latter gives 1035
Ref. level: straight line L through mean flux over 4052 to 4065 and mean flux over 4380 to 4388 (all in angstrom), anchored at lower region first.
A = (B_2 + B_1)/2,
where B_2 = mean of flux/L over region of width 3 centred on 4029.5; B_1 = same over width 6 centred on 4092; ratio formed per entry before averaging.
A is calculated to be 0.97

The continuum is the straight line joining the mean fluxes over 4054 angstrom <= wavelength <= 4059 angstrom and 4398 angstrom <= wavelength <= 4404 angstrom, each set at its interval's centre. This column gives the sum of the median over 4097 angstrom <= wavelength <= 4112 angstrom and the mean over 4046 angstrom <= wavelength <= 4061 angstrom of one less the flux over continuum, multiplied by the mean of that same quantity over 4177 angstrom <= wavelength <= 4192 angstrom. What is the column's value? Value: 0.009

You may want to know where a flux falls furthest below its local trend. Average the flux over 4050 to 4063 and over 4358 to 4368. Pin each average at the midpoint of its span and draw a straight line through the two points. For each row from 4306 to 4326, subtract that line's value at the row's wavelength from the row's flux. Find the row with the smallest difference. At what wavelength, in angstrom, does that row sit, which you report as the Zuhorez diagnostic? 4324.76 angstrom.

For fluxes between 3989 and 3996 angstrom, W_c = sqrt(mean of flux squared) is 35.9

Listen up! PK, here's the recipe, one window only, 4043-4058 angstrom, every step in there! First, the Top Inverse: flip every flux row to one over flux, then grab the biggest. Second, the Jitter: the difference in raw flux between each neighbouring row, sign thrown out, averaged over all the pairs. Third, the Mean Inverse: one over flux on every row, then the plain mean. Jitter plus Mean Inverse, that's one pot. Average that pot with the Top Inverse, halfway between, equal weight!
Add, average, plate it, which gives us 0.43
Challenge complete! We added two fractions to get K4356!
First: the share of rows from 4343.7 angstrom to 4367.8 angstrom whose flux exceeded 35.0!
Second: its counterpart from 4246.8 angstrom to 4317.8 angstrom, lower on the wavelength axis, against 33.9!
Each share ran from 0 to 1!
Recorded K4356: 1.64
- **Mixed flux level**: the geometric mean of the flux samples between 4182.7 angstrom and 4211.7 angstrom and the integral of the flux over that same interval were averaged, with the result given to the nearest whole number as 500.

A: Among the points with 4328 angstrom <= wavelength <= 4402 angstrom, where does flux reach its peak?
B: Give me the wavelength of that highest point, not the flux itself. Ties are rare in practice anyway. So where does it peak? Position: 4352.73 angstrom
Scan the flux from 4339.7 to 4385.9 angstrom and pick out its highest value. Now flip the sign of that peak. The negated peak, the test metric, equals -39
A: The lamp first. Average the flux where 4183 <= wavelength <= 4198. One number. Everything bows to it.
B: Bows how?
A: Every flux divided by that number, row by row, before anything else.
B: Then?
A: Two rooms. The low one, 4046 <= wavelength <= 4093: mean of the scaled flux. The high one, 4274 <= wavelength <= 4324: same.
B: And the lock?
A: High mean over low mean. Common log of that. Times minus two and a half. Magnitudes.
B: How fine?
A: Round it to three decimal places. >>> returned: -0.078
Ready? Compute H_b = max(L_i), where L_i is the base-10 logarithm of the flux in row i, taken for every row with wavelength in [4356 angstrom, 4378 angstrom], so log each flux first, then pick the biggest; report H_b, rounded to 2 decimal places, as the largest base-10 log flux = 1.55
